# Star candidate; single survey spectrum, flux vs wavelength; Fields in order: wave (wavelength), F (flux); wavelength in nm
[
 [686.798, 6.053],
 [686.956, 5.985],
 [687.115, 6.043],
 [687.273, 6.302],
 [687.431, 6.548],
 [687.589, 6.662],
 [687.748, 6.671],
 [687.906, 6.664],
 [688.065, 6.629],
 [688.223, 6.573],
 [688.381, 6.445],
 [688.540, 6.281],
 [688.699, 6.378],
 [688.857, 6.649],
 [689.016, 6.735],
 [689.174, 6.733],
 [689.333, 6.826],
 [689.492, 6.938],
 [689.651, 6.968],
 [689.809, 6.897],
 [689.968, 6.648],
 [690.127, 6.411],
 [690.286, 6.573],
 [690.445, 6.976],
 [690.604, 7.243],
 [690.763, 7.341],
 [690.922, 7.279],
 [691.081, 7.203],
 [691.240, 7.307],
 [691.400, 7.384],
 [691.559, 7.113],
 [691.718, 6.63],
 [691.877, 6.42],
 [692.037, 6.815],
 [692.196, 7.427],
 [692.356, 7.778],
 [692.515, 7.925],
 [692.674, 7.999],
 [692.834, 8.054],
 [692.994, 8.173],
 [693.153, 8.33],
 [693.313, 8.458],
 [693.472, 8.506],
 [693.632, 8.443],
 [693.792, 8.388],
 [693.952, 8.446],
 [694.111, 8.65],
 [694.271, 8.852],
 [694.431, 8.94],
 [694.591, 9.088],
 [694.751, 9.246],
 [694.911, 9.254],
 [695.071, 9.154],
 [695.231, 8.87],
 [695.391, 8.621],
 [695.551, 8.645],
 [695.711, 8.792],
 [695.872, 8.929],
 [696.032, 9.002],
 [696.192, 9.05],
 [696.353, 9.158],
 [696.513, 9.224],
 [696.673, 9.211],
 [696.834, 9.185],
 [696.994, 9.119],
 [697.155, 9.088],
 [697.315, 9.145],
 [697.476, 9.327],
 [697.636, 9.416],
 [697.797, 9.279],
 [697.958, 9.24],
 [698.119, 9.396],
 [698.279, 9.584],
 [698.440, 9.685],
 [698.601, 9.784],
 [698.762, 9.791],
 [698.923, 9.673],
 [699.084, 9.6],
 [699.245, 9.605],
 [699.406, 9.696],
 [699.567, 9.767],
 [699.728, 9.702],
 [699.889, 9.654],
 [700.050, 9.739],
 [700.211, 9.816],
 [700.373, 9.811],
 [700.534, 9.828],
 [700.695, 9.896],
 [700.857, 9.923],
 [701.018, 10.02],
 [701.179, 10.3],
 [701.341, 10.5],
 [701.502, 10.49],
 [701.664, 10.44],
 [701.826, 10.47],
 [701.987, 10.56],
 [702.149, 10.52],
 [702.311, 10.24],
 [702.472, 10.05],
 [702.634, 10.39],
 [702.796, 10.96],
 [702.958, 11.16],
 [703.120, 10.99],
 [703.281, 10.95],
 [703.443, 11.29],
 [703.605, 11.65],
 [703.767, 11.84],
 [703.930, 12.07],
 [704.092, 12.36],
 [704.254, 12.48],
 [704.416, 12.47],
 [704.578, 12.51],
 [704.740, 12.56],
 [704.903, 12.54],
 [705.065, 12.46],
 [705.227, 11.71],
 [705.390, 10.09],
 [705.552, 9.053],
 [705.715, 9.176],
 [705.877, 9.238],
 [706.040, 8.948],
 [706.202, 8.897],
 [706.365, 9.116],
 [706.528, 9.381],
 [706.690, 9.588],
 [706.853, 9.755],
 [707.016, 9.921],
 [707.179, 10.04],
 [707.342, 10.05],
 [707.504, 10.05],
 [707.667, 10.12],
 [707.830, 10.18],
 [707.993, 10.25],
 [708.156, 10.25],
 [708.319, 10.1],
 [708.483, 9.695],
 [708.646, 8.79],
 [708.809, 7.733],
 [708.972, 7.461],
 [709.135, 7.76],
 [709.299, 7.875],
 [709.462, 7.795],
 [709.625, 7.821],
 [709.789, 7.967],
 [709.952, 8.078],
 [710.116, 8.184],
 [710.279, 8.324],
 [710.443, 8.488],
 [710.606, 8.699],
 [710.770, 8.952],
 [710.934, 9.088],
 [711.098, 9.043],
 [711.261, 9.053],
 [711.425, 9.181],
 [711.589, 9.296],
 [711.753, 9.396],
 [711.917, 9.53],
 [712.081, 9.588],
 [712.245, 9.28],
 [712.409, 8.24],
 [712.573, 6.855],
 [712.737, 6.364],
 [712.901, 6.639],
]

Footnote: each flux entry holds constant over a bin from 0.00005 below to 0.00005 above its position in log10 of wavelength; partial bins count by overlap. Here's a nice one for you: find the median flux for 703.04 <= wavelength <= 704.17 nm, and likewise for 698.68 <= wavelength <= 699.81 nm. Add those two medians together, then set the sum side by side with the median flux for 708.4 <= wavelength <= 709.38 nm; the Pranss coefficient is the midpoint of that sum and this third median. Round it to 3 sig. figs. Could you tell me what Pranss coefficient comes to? 14.6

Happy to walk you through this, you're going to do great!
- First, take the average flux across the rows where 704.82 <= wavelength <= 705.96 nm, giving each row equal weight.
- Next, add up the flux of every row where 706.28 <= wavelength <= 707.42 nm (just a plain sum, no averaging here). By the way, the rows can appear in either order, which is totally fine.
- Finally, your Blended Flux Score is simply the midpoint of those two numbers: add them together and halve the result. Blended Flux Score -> 39.2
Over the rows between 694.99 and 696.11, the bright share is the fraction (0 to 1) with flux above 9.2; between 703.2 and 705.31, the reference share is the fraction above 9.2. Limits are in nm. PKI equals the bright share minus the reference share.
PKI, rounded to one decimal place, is -1.0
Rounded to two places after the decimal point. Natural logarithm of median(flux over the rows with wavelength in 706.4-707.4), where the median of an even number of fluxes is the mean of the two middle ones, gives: 2.29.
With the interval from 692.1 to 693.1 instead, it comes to 2.07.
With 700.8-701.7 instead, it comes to 2.34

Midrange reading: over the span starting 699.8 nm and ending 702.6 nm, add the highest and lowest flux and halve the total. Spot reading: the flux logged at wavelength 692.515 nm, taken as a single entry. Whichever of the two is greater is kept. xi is 10.1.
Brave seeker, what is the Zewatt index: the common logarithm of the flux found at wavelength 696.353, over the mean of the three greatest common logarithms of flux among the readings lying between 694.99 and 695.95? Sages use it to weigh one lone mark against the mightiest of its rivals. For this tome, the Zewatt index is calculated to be 1.01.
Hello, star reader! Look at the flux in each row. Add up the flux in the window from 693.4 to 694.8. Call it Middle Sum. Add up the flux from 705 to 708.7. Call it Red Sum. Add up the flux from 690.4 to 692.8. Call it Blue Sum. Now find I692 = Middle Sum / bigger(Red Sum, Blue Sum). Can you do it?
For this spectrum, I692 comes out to 0.35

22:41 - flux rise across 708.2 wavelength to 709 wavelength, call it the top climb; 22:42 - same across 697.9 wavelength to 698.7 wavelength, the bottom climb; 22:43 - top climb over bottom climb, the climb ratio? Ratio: -4.9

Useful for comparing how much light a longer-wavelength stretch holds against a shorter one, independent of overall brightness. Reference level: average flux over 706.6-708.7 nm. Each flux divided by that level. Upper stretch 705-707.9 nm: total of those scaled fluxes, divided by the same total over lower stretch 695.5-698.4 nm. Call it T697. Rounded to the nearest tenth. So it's 1.1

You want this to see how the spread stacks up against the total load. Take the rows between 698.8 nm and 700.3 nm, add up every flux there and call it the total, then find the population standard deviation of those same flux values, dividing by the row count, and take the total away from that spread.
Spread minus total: -87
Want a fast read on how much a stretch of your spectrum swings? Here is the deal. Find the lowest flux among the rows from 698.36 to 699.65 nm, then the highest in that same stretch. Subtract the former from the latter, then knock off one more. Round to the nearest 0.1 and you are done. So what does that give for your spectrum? -0.8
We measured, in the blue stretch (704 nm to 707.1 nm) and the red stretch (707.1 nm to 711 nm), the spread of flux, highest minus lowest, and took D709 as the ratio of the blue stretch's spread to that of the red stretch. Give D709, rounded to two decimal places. 1.31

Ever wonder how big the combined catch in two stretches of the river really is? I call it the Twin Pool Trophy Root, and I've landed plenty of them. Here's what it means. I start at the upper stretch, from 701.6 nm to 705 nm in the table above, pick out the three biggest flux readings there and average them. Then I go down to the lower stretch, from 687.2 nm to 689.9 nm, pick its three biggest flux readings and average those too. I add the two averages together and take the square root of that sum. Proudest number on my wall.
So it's 4.41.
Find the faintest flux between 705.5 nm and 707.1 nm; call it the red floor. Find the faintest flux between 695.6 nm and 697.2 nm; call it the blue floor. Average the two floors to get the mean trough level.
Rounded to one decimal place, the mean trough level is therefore 8.8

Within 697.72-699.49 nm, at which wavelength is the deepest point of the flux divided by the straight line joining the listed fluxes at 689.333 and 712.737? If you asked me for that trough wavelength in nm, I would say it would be 697.958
